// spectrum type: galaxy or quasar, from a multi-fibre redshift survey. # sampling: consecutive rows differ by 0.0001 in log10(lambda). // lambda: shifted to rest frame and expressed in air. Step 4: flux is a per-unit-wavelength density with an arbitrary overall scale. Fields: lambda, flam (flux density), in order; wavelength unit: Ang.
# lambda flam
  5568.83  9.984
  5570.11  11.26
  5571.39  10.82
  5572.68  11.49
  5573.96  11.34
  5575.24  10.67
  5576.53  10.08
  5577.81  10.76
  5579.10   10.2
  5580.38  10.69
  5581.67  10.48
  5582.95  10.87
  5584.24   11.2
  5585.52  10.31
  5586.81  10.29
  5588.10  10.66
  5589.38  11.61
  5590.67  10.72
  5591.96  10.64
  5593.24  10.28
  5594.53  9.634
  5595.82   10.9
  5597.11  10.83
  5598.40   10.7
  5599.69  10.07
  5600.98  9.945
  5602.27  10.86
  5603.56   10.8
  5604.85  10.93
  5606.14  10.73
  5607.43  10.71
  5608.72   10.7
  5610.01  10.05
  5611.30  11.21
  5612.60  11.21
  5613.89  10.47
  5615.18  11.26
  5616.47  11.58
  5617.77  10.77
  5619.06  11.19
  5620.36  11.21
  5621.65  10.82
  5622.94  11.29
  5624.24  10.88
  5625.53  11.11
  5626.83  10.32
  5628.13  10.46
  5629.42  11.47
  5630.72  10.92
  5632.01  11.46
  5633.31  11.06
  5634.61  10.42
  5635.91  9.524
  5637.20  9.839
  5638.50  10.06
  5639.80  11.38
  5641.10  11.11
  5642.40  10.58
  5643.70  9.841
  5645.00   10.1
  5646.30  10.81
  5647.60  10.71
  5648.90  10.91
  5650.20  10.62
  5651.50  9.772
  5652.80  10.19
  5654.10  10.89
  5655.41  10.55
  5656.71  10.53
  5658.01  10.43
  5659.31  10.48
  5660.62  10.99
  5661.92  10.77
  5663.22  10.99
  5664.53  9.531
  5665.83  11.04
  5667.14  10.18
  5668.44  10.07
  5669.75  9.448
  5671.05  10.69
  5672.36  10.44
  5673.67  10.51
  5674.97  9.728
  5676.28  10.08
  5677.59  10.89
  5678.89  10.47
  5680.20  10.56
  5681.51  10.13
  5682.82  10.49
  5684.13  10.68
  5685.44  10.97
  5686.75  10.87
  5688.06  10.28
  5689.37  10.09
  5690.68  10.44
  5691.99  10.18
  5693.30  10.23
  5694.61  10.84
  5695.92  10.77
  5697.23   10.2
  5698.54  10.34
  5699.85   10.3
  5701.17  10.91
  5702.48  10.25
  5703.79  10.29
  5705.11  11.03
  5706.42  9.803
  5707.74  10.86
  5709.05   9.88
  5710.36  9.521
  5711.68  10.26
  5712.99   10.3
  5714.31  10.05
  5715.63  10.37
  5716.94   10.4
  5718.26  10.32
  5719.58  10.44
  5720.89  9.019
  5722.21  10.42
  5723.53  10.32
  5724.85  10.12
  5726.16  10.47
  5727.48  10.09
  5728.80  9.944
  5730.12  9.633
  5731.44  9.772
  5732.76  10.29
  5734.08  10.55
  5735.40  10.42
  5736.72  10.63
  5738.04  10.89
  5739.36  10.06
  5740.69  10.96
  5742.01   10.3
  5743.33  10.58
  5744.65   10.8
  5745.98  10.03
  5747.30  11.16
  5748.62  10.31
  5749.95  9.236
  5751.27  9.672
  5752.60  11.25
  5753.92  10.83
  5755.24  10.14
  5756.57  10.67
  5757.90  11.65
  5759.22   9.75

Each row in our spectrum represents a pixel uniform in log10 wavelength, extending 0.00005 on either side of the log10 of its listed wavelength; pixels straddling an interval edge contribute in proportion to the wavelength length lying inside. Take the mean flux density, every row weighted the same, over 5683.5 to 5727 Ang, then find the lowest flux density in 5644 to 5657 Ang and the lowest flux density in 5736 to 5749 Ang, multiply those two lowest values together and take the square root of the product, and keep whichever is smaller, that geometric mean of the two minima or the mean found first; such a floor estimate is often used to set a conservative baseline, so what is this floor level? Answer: 9.90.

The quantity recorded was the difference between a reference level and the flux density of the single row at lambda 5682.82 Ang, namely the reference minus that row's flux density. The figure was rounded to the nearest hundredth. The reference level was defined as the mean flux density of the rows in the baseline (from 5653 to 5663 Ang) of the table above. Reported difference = 0.17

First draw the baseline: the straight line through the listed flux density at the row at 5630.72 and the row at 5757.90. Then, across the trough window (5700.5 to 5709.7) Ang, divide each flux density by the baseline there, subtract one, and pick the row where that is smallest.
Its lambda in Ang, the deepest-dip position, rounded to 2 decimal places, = 5706.42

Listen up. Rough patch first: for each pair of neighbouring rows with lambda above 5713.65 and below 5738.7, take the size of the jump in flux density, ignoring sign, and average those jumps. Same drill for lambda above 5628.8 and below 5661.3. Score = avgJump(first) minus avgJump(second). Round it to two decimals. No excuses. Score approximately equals -0.10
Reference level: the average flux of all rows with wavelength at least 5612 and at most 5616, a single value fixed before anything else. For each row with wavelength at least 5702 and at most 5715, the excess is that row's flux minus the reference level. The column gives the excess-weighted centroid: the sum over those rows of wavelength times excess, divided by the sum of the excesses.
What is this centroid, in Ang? 5709.0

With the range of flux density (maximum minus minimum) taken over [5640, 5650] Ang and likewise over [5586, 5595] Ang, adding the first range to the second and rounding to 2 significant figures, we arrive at 3.2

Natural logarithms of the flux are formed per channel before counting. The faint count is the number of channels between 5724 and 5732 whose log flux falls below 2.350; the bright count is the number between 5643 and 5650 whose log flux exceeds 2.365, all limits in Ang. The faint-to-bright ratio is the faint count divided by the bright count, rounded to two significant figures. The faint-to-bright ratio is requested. 2.0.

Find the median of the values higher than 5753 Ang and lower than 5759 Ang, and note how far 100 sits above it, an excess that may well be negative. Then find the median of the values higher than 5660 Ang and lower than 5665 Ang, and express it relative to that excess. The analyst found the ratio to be 0.122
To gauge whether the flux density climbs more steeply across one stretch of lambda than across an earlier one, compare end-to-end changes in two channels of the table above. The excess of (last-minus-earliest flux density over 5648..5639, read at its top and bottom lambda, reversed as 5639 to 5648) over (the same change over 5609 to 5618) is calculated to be -1.4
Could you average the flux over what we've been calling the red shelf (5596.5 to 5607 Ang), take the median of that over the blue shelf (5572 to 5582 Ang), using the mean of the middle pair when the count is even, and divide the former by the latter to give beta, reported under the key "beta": 0.99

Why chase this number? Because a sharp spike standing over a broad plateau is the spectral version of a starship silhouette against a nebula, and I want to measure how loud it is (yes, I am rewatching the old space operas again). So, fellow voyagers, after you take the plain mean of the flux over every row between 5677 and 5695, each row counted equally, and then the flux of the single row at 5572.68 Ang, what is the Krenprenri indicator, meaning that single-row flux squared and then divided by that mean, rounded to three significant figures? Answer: 12.6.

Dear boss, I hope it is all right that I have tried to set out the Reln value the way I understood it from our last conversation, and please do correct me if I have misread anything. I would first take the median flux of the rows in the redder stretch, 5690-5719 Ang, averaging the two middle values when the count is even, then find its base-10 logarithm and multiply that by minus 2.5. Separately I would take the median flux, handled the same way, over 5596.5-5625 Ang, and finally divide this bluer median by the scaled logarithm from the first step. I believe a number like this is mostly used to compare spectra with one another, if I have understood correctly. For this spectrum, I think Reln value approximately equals -4.275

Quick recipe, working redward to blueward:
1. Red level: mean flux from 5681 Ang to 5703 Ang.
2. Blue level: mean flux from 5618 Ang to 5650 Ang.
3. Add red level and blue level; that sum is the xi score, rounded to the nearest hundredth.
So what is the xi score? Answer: 21.20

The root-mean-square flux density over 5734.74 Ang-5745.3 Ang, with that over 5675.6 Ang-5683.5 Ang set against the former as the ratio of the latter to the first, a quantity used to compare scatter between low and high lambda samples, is 0.986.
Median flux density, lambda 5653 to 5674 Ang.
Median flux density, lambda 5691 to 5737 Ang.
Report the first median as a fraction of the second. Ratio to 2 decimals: 1.02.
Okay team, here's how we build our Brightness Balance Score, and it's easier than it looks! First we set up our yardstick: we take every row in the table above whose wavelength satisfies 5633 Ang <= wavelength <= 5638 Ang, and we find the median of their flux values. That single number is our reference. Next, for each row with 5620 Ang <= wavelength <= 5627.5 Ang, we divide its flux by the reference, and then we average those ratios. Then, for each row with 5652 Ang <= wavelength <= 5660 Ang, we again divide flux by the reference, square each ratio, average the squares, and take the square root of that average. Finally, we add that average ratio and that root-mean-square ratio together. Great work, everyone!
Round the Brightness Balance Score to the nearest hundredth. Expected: 2.12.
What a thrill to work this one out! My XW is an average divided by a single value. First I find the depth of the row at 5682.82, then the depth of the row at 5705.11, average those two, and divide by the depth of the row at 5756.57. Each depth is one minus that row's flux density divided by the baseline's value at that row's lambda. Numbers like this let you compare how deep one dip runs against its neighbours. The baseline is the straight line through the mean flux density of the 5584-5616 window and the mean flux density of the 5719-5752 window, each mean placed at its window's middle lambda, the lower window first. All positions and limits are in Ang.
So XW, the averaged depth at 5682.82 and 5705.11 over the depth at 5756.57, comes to 0.8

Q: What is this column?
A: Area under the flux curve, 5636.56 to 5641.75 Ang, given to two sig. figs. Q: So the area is 55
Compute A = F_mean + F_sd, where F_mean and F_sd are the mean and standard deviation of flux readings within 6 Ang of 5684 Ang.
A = 10.8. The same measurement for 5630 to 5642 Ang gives 11.3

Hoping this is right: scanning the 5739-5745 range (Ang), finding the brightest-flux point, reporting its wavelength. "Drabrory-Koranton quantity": 5740.69 Ang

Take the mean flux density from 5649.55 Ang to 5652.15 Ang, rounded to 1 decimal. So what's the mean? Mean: 10.2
